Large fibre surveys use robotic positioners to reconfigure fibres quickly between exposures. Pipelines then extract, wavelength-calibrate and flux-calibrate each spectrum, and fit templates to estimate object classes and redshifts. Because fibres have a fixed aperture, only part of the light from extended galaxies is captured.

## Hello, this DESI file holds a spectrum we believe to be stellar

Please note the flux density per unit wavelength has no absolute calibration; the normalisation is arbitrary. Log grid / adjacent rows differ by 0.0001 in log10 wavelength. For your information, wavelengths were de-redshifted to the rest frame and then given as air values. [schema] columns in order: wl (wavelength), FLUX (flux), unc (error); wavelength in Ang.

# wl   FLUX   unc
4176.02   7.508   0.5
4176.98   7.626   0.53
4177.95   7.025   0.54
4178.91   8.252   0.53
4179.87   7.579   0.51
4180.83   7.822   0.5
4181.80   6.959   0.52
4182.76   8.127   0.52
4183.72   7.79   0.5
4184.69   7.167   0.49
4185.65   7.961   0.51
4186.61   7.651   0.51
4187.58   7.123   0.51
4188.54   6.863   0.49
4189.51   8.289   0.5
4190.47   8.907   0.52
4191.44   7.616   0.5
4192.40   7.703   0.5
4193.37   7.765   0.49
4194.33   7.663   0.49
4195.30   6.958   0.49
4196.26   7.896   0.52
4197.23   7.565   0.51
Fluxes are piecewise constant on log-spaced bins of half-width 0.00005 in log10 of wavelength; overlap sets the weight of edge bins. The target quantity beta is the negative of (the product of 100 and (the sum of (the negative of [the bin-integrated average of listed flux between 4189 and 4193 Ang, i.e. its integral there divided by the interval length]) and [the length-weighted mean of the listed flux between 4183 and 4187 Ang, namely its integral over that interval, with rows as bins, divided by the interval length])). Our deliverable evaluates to 42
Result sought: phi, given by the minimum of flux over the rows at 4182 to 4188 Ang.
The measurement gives 7.123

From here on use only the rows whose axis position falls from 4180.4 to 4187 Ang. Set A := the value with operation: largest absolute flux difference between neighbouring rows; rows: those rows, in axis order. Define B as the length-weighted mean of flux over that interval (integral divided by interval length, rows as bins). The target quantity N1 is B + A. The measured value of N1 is 8.8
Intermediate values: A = 1.17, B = 7.64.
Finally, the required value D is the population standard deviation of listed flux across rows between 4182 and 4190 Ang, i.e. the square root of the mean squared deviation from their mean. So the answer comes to 0.48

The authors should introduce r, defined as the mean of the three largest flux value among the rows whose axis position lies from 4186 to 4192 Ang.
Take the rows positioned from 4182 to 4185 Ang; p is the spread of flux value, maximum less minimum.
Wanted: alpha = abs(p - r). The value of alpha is 7.32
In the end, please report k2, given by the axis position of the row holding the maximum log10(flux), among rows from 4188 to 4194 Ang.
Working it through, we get 4190.47 Ang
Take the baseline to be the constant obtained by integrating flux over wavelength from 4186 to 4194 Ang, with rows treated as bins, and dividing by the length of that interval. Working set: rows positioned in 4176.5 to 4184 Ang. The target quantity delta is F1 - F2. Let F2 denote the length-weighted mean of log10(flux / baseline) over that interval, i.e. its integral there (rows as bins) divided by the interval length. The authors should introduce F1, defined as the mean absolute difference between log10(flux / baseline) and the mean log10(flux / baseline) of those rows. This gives 0.0265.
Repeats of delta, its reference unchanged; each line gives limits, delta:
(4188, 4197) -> 0.0255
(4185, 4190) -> 0.0383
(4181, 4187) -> 0.0289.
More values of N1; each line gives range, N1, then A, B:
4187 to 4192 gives 9.2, 1.43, 7.75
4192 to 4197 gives 8.5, 0.94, 7.59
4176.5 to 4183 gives 8.8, 1.23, 7.60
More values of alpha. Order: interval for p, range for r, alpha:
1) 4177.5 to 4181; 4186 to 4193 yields 7.07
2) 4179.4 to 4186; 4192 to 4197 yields 6.62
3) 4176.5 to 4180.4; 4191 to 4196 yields 6.48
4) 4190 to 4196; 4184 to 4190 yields 6.02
